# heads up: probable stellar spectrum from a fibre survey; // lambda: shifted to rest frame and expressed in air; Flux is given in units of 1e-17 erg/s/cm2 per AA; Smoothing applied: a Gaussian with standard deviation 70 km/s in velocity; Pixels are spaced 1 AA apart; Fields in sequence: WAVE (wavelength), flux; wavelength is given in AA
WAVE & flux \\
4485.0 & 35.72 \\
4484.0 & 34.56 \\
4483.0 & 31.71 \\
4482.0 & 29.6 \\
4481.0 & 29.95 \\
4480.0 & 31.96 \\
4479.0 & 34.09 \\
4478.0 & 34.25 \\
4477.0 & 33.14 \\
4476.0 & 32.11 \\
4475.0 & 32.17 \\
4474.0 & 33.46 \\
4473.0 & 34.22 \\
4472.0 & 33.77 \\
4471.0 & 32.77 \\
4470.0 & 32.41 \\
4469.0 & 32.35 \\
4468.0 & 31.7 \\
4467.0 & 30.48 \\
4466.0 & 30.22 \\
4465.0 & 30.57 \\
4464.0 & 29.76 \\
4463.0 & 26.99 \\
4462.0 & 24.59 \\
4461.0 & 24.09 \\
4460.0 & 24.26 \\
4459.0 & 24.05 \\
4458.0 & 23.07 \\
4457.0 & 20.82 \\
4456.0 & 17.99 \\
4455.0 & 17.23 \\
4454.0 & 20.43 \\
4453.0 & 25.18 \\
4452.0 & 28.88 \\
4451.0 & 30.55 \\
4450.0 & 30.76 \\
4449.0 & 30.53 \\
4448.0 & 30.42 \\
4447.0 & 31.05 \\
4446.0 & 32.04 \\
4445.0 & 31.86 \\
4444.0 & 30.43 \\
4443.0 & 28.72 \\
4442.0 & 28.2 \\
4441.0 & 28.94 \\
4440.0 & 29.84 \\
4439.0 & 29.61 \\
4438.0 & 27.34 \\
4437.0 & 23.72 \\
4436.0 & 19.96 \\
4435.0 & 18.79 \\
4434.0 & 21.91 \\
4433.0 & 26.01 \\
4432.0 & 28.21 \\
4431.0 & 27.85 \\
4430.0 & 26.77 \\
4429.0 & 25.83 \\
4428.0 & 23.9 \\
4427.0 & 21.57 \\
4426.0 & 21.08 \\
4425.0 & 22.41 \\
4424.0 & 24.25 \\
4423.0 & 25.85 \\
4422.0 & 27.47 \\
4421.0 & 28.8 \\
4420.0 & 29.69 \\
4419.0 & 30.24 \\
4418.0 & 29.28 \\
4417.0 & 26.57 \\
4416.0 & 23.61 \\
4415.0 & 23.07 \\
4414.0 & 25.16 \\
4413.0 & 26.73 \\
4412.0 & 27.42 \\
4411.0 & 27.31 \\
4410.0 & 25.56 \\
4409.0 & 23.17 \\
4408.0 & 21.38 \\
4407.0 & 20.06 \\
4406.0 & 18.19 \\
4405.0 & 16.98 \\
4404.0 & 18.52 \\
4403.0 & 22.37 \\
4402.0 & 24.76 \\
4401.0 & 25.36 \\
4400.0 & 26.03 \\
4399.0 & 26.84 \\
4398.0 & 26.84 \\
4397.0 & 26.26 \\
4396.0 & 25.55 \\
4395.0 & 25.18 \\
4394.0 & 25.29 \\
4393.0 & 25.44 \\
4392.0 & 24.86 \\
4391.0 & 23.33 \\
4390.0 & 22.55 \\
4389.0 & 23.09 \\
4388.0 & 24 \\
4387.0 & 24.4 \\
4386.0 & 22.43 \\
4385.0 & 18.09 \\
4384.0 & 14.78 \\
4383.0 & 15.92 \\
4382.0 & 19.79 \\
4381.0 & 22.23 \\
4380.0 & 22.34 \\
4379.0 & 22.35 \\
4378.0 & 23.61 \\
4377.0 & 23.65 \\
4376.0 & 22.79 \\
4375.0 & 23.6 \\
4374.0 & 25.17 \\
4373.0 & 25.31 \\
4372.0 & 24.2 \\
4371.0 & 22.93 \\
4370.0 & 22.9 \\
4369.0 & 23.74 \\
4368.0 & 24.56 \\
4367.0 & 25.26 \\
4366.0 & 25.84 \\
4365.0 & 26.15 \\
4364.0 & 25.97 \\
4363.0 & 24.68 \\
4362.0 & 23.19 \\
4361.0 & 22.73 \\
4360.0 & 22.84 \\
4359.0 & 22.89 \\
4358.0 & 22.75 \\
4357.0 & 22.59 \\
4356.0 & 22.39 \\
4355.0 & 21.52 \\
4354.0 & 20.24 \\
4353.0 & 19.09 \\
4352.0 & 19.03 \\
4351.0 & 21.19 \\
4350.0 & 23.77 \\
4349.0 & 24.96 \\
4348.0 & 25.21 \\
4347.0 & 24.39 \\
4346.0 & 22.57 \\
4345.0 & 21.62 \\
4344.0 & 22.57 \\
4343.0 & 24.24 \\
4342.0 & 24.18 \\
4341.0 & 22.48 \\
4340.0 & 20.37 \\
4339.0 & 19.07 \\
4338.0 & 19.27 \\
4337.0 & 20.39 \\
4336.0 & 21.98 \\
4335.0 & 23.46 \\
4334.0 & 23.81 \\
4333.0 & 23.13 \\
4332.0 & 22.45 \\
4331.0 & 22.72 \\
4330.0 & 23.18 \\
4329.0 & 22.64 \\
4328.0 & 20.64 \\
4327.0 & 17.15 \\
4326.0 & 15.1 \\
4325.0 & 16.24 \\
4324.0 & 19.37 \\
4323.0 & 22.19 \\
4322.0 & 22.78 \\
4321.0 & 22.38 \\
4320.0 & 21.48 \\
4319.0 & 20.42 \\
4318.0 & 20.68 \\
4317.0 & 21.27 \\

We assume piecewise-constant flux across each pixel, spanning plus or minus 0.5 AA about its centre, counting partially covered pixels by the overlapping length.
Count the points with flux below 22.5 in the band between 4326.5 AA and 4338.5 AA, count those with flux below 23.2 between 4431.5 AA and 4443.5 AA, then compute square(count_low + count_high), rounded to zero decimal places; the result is 81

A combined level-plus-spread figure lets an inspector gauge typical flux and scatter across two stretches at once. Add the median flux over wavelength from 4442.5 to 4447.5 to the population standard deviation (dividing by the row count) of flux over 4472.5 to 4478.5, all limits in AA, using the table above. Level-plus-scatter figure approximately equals 31.9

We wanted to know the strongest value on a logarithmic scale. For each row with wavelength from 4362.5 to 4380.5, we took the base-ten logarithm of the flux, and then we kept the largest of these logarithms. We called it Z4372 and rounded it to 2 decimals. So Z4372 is 1.42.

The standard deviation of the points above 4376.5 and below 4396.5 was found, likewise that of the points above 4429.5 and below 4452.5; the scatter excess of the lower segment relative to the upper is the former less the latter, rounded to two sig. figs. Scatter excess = -0.58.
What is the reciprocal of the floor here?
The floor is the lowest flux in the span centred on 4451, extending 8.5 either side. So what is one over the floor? 0.058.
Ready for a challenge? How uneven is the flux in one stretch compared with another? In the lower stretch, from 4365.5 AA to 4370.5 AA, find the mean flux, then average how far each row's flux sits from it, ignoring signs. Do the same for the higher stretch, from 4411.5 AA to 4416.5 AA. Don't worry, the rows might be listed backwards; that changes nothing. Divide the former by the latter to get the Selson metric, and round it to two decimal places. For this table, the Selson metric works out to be 0.61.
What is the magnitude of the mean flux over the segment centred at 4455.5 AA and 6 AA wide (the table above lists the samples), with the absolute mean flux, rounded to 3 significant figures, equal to 20.8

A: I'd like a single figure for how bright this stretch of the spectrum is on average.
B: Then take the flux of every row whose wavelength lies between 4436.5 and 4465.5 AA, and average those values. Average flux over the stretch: 27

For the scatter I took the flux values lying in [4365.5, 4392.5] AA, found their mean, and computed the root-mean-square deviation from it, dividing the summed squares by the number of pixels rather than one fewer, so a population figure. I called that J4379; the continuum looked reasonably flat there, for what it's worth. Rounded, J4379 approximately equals 2.6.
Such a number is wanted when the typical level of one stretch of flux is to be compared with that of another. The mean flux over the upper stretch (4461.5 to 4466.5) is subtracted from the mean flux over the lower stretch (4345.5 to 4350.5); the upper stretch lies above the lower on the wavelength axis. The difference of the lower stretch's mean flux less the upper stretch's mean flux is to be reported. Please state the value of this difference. -4.2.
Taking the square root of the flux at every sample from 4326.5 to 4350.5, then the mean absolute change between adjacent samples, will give 0.120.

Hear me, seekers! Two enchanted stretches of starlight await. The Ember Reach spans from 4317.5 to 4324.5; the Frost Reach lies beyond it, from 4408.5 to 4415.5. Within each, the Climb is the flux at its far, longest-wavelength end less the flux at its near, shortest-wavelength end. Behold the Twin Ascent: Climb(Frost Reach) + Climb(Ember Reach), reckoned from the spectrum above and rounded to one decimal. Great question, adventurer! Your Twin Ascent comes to -1.4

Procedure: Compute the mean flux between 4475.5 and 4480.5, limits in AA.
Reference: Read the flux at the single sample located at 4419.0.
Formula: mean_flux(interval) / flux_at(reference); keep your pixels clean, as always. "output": 1.09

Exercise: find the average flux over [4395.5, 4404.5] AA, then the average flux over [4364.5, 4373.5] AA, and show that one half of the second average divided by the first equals 0.50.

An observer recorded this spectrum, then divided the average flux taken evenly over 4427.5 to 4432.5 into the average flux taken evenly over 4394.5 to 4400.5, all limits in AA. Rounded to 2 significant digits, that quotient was 0.99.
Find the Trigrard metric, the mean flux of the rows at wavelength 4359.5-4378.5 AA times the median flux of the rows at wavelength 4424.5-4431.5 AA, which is 578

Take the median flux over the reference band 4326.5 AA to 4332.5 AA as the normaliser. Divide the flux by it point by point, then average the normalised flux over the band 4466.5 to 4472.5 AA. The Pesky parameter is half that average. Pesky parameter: 0.72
